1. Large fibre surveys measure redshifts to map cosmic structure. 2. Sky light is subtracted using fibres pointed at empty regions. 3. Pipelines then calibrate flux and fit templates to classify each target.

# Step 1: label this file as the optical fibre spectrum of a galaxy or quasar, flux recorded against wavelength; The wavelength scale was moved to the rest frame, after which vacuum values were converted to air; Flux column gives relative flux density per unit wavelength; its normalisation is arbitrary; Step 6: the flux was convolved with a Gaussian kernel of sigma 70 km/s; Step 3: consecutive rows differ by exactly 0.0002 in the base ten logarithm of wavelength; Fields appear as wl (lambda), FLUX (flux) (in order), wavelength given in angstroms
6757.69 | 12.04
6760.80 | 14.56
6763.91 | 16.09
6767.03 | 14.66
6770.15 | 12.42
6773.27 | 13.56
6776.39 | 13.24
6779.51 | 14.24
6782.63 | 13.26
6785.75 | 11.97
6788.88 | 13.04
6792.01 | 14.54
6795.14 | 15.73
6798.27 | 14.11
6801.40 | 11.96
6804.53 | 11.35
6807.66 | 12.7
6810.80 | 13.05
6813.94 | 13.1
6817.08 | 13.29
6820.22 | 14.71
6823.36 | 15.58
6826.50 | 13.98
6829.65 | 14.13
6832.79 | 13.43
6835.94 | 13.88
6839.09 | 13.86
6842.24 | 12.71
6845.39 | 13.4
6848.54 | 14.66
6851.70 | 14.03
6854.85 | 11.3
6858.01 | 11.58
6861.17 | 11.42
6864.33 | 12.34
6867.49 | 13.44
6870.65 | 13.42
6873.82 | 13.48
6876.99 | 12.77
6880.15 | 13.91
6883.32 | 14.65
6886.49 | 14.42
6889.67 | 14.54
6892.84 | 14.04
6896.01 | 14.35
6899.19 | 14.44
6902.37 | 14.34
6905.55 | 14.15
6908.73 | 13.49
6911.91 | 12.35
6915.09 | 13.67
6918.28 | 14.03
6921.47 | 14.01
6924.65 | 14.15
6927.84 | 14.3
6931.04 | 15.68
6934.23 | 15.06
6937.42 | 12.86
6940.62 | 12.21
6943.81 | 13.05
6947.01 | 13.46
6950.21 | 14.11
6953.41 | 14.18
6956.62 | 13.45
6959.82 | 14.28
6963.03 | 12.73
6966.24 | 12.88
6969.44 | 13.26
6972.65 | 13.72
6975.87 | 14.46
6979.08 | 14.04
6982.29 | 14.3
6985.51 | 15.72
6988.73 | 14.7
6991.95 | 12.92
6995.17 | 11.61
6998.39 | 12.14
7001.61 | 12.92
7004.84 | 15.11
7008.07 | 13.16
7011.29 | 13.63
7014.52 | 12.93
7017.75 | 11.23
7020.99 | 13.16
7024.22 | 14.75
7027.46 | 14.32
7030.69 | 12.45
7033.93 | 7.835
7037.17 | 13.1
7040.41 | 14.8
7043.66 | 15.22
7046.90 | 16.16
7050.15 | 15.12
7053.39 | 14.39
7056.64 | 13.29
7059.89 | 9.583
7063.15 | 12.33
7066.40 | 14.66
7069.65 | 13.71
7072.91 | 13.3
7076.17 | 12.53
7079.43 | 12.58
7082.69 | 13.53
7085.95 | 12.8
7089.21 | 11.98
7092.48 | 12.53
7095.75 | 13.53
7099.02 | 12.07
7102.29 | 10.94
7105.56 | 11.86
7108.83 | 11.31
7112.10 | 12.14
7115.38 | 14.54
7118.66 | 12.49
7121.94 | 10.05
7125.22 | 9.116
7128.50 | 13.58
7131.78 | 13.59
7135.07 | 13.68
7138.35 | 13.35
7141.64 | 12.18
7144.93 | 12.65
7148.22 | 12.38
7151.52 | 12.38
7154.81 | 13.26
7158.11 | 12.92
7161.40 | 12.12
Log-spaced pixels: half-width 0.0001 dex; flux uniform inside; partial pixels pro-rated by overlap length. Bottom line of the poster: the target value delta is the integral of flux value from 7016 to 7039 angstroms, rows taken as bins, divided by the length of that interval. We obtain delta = 12.4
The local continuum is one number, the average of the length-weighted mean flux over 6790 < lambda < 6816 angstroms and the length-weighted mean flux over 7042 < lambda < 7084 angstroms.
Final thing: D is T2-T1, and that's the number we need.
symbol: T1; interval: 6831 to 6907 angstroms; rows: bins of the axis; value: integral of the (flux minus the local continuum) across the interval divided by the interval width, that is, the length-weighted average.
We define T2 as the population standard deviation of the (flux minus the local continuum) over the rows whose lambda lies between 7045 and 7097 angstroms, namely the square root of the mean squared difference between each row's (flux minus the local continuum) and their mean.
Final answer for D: 1.4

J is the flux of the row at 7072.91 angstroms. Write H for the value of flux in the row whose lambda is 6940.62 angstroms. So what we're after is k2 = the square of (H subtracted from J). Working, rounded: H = 12.21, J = 13.3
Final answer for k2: 1.2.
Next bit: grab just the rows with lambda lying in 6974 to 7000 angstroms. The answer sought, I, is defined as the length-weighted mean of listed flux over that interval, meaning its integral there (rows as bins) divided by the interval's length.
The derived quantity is 13.7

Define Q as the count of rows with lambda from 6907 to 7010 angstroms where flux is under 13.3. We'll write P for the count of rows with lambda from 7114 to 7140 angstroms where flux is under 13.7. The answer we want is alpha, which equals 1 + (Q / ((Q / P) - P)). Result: -1.3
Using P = 7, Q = 12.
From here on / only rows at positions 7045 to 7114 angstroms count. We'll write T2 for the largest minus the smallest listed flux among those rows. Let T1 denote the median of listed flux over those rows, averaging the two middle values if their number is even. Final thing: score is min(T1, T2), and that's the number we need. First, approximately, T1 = 12.6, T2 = 6.6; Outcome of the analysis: 6.6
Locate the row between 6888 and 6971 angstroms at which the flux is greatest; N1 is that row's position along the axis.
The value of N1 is 6931.04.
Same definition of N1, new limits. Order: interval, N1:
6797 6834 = 6823.36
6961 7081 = 7046.90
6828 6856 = 6848.54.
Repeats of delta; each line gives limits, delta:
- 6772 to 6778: 13.4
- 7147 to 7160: 12.7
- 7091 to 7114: 12.1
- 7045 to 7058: 14.8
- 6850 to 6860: 12.3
